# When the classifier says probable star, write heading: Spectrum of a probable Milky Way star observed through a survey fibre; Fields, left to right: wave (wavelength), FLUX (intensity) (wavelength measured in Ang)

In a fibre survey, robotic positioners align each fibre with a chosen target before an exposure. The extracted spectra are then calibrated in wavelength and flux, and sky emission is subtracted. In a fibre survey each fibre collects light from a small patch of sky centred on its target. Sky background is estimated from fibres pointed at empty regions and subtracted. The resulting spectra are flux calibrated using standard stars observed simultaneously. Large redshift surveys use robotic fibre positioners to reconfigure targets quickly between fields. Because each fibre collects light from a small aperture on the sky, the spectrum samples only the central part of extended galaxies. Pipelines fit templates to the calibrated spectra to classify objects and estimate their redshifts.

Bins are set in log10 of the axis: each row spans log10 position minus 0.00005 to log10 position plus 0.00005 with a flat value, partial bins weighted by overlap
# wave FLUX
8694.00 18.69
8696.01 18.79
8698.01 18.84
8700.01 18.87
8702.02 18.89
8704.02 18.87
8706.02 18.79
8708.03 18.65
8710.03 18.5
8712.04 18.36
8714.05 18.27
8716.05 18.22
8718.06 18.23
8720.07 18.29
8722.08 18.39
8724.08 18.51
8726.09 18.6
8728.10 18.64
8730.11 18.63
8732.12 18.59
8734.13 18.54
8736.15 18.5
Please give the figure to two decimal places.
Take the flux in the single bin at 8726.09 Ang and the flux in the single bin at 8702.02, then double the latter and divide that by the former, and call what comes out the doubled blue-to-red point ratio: 2.03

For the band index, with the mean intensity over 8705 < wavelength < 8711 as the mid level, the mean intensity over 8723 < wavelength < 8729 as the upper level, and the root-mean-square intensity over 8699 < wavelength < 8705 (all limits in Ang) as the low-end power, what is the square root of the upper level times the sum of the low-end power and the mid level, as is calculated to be 26.4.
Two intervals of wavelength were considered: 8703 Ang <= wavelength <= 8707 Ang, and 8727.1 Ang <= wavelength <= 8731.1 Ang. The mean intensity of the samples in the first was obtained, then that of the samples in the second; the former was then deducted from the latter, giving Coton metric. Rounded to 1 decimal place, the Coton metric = -0.2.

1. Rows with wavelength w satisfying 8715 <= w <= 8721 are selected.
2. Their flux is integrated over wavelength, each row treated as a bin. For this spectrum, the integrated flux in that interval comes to 110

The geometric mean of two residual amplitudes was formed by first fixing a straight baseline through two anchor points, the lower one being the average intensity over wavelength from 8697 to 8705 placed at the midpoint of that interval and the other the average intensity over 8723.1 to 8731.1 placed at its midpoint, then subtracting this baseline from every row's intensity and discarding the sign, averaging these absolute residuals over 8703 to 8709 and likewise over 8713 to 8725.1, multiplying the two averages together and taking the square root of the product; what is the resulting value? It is 0.16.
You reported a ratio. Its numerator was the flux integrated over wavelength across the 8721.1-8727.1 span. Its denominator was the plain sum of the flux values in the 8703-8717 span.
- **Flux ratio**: 0.86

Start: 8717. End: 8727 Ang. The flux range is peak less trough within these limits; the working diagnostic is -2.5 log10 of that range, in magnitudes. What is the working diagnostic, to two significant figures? 1.1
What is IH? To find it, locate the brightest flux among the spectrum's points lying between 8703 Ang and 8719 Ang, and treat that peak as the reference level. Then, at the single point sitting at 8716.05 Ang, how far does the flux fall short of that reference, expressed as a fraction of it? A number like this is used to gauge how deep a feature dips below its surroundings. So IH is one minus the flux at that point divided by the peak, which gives 0.034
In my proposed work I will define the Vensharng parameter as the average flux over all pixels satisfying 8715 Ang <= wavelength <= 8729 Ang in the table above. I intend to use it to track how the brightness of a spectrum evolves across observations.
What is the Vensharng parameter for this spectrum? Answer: 18.4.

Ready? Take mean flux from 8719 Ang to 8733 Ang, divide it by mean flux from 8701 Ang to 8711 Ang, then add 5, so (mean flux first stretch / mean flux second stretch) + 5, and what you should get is 5.99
